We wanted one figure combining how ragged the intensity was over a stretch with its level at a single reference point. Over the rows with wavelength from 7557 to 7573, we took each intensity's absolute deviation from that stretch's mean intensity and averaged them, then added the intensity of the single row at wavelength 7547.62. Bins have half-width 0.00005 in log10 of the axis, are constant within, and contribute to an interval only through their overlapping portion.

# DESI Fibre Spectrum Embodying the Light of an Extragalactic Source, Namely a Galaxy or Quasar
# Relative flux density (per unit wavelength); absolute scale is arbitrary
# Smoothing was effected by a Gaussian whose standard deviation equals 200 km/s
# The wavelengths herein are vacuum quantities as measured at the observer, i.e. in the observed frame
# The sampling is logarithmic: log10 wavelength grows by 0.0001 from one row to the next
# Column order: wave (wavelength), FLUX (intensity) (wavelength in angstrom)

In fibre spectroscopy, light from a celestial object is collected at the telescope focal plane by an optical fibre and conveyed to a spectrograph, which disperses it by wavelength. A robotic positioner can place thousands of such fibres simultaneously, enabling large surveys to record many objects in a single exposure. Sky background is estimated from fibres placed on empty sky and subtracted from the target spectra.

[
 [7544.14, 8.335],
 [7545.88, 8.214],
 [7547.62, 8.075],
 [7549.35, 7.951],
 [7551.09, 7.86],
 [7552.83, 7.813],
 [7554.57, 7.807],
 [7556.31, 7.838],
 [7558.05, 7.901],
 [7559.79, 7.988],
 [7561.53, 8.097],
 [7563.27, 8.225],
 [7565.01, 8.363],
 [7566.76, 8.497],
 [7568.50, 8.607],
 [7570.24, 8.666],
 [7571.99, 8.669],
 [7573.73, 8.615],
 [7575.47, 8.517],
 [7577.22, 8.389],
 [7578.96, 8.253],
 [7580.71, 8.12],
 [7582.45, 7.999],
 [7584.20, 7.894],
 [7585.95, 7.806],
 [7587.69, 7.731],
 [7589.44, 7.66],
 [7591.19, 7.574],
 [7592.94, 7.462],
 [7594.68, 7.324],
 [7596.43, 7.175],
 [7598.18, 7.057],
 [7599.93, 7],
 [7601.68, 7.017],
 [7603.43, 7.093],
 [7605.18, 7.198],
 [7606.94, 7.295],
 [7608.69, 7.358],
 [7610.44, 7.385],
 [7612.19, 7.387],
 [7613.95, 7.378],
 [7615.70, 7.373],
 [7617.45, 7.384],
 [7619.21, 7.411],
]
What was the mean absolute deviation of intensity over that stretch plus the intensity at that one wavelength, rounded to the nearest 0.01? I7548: 8.33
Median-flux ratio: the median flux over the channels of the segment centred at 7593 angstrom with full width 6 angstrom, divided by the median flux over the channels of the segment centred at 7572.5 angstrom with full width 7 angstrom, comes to 0.86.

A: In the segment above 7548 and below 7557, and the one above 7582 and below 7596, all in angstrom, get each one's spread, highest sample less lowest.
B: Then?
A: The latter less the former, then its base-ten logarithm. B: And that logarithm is -0.27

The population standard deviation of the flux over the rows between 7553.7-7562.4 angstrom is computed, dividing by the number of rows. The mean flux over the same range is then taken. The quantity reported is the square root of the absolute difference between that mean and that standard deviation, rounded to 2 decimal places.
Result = 2.80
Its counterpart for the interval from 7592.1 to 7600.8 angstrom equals 2.65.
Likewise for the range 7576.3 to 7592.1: 2.77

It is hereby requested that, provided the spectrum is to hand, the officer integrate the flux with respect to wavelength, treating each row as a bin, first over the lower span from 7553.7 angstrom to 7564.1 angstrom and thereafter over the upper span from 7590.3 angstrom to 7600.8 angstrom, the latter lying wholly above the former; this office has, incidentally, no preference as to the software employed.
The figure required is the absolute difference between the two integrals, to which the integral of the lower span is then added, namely 90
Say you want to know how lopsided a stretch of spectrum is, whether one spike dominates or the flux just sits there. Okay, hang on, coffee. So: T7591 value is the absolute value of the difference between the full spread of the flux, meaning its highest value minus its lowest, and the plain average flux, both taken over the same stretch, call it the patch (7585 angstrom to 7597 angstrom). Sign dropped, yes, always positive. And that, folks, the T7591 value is 6.9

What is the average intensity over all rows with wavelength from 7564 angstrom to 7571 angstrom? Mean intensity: 8.5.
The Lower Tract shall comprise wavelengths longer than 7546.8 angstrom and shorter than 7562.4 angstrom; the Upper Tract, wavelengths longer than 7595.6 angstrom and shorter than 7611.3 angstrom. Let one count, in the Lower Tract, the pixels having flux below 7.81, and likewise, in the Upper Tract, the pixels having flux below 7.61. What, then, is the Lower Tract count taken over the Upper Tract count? 0.11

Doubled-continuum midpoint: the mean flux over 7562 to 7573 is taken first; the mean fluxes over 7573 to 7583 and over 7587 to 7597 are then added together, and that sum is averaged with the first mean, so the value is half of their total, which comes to 12.2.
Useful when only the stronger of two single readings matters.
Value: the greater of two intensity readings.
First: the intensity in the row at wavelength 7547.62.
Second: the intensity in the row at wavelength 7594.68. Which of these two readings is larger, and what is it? 8.1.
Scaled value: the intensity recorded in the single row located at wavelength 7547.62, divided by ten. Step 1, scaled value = 0.81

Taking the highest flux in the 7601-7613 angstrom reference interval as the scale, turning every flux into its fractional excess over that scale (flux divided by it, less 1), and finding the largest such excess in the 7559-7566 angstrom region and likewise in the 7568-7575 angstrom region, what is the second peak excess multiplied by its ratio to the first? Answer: 0.228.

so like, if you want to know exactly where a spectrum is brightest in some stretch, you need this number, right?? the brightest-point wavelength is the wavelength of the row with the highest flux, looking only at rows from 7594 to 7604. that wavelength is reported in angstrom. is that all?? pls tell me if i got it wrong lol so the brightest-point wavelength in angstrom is 7594.68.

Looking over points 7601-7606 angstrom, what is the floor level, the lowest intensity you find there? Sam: 7.017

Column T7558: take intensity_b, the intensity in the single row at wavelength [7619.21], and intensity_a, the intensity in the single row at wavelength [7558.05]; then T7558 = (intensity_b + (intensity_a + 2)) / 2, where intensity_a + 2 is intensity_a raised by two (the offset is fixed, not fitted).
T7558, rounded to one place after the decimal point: 8.7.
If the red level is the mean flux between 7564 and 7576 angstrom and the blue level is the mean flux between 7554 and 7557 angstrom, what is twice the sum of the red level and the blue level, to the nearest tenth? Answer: 32.8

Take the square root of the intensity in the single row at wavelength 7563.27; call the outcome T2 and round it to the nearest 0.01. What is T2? 2.87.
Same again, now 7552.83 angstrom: 2.80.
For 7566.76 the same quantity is 2.91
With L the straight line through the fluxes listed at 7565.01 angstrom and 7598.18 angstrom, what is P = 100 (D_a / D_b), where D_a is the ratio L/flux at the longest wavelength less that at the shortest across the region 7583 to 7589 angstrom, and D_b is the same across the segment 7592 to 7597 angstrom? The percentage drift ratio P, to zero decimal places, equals 13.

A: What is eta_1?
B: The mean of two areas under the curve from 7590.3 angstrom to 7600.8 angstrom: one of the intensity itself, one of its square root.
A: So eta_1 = 52.3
